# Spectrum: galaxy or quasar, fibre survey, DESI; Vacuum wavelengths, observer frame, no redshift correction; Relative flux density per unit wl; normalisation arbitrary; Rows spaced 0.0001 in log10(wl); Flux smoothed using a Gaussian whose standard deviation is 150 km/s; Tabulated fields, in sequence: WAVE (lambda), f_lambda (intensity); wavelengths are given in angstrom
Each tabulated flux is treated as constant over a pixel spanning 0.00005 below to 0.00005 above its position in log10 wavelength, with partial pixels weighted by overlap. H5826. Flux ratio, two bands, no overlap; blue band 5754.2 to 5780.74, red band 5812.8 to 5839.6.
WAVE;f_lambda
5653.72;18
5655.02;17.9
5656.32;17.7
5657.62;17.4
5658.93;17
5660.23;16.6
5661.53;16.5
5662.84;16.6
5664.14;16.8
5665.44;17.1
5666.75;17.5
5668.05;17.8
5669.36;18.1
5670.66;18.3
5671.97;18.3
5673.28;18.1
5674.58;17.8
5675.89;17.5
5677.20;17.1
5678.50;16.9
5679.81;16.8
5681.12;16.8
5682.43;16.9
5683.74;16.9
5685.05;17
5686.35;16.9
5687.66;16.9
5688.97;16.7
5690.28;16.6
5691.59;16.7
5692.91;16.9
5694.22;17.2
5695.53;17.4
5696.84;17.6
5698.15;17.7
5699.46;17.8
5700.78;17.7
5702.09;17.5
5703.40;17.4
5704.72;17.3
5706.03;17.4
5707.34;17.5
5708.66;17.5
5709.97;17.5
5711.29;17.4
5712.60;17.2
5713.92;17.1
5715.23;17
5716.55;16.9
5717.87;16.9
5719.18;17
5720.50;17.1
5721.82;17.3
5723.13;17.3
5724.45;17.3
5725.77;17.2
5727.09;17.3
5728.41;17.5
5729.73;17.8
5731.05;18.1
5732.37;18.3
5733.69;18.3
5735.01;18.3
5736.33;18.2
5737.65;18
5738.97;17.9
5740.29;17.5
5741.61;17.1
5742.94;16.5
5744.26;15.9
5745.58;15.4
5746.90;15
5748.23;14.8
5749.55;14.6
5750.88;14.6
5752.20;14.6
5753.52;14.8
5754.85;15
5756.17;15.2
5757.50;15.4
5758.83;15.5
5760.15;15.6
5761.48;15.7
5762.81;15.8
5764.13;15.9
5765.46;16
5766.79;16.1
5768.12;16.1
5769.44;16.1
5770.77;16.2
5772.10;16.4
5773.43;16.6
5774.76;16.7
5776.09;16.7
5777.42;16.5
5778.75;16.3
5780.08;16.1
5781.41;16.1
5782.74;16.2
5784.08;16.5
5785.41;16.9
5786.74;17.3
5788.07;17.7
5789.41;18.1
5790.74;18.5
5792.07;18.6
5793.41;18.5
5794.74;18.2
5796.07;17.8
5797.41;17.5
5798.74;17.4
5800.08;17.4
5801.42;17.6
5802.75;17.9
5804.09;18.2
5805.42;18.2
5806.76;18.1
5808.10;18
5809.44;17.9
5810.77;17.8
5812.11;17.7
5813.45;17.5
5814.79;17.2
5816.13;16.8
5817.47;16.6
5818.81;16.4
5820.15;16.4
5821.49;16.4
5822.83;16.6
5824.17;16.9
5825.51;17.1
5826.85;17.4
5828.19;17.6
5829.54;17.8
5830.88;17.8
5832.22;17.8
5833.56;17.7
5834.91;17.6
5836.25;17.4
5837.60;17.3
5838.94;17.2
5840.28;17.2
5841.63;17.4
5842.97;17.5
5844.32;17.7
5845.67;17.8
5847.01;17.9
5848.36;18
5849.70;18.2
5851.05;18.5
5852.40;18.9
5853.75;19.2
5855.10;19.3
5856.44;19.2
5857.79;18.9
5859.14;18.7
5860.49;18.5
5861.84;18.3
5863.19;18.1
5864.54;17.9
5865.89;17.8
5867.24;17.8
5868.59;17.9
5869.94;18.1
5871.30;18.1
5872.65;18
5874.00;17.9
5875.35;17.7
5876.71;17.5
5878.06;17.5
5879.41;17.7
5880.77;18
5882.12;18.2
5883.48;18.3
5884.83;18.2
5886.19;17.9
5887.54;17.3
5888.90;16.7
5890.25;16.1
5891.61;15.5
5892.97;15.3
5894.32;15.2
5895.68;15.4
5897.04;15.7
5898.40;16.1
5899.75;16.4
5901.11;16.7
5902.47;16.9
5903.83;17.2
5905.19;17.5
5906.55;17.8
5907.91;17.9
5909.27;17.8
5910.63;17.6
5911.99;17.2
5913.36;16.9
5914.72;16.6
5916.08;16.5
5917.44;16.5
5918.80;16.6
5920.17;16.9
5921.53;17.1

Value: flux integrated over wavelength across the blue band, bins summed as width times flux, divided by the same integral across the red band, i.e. 0.92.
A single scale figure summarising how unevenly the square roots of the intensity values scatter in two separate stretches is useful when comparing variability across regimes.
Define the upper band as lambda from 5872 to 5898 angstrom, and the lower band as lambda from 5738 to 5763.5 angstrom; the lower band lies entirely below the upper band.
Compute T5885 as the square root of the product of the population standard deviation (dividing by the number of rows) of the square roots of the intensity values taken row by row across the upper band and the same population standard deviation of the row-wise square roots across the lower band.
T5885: 0.13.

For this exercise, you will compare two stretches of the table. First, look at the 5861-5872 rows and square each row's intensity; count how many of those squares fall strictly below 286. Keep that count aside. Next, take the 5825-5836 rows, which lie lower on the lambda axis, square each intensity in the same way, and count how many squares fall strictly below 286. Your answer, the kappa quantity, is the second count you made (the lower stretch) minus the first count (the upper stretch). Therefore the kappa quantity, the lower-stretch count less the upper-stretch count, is 0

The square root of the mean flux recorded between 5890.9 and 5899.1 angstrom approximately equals 3.94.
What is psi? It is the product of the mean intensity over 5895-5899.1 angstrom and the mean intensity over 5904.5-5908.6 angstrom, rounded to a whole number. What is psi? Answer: 279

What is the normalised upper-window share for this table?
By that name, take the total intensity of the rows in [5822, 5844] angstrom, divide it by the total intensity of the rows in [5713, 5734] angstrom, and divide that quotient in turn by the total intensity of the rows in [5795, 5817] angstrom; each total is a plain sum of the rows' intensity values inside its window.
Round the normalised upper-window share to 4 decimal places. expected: 0.0035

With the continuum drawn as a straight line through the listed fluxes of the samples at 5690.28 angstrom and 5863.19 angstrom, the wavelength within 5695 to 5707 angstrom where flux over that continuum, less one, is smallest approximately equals 5704.72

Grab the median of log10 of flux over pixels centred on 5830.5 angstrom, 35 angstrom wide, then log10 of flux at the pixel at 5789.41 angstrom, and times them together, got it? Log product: 1.56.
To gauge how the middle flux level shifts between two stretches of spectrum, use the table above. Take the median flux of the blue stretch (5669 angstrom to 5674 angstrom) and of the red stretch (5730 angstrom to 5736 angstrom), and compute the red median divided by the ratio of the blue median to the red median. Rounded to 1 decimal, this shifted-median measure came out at 18.4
